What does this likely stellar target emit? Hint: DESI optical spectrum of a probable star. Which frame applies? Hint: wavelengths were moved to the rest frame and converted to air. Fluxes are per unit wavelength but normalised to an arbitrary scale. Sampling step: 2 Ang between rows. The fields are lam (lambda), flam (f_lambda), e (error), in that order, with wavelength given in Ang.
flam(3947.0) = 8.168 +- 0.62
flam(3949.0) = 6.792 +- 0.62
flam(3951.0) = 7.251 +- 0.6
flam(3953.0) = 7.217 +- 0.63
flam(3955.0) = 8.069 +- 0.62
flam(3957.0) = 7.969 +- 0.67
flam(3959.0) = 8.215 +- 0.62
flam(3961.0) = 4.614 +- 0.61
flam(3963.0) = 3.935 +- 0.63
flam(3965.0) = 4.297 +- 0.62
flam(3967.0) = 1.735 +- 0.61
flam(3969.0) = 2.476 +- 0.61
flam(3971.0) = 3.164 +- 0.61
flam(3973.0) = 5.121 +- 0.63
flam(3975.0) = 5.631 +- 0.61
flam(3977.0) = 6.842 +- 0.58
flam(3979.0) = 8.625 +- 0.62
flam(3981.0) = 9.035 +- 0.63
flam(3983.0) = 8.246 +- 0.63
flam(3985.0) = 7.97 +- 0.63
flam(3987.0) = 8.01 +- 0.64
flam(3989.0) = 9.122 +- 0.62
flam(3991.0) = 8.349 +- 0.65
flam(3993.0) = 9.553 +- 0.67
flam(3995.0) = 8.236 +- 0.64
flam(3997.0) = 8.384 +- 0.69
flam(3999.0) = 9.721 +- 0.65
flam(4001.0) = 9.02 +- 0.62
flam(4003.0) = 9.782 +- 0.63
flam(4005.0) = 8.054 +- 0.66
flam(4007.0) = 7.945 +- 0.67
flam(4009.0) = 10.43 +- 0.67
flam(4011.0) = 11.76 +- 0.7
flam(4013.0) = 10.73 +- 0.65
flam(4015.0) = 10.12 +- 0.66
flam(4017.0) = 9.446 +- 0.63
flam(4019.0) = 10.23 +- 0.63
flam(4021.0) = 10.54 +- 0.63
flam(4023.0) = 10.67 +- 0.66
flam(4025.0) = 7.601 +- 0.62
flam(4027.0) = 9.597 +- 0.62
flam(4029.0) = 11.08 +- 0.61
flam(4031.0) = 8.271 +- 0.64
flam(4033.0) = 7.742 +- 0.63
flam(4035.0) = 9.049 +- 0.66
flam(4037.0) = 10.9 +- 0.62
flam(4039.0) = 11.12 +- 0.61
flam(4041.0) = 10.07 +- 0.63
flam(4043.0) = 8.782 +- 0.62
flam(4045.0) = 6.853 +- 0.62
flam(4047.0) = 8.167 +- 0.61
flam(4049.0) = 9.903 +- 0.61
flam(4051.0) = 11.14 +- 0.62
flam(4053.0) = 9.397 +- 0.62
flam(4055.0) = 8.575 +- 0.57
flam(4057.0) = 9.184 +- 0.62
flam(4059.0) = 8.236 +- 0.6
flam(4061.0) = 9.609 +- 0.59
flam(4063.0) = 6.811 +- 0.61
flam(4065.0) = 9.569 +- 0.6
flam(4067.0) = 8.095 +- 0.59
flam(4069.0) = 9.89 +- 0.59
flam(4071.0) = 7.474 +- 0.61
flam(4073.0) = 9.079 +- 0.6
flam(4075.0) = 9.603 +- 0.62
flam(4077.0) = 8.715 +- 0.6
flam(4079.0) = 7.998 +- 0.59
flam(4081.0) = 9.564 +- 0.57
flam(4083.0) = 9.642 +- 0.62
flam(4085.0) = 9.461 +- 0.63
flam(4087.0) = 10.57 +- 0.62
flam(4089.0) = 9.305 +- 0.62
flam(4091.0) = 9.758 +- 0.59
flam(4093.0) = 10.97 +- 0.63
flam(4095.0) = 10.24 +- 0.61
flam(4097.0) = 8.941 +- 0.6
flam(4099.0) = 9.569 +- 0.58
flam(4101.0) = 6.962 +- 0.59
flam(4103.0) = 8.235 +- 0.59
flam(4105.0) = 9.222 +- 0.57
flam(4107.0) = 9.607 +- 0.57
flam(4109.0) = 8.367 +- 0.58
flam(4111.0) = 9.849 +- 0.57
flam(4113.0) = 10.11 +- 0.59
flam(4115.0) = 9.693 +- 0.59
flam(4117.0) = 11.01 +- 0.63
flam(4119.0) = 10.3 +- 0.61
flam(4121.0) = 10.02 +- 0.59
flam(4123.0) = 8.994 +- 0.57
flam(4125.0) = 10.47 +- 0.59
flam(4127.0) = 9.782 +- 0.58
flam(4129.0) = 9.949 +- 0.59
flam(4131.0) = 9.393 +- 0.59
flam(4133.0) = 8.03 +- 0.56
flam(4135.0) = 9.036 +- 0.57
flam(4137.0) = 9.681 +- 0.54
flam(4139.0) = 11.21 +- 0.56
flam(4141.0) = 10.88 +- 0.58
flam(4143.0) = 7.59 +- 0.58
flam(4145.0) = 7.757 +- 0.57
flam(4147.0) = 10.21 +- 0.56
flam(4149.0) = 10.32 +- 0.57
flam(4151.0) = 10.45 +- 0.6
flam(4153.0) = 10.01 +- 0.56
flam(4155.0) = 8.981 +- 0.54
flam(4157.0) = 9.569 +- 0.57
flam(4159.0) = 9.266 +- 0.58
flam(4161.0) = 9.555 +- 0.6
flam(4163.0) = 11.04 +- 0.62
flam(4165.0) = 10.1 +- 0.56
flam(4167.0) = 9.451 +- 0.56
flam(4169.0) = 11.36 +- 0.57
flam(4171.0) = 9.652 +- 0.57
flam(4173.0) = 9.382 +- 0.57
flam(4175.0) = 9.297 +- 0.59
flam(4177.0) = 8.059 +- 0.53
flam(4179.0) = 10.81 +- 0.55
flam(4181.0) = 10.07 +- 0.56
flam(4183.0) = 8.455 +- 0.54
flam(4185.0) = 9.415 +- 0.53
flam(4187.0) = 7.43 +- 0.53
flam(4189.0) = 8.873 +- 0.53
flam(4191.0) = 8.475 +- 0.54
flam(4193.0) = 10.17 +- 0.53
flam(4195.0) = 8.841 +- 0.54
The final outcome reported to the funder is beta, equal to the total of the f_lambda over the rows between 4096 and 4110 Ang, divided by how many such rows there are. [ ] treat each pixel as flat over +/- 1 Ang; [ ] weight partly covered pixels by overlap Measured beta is 8.70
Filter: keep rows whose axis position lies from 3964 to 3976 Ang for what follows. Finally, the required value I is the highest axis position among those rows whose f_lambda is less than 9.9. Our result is 3975.0 Ang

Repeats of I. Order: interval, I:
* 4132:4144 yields 4143.0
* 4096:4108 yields 4107.0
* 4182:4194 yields 4191.0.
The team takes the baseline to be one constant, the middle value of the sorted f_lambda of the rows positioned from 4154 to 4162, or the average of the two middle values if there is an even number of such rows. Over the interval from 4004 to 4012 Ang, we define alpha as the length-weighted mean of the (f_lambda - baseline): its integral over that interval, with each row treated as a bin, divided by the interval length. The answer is 0.1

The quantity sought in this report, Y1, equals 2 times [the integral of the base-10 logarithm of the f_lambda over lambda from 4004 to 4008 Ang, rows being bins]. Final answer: 7.22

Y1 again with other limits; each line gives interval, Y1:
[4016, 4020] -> 7.94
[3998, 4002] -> 7.77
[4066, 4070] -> 7.61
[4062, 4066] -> 7.26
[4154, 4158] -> 7.74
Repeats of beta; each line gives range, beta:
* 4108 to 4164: 9.70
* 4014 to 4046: 9.50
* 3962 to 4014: 7.55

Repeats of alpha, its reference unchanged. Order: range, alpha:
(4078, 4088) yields 0.0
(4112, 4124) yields 0.6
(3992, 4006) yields -0.4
